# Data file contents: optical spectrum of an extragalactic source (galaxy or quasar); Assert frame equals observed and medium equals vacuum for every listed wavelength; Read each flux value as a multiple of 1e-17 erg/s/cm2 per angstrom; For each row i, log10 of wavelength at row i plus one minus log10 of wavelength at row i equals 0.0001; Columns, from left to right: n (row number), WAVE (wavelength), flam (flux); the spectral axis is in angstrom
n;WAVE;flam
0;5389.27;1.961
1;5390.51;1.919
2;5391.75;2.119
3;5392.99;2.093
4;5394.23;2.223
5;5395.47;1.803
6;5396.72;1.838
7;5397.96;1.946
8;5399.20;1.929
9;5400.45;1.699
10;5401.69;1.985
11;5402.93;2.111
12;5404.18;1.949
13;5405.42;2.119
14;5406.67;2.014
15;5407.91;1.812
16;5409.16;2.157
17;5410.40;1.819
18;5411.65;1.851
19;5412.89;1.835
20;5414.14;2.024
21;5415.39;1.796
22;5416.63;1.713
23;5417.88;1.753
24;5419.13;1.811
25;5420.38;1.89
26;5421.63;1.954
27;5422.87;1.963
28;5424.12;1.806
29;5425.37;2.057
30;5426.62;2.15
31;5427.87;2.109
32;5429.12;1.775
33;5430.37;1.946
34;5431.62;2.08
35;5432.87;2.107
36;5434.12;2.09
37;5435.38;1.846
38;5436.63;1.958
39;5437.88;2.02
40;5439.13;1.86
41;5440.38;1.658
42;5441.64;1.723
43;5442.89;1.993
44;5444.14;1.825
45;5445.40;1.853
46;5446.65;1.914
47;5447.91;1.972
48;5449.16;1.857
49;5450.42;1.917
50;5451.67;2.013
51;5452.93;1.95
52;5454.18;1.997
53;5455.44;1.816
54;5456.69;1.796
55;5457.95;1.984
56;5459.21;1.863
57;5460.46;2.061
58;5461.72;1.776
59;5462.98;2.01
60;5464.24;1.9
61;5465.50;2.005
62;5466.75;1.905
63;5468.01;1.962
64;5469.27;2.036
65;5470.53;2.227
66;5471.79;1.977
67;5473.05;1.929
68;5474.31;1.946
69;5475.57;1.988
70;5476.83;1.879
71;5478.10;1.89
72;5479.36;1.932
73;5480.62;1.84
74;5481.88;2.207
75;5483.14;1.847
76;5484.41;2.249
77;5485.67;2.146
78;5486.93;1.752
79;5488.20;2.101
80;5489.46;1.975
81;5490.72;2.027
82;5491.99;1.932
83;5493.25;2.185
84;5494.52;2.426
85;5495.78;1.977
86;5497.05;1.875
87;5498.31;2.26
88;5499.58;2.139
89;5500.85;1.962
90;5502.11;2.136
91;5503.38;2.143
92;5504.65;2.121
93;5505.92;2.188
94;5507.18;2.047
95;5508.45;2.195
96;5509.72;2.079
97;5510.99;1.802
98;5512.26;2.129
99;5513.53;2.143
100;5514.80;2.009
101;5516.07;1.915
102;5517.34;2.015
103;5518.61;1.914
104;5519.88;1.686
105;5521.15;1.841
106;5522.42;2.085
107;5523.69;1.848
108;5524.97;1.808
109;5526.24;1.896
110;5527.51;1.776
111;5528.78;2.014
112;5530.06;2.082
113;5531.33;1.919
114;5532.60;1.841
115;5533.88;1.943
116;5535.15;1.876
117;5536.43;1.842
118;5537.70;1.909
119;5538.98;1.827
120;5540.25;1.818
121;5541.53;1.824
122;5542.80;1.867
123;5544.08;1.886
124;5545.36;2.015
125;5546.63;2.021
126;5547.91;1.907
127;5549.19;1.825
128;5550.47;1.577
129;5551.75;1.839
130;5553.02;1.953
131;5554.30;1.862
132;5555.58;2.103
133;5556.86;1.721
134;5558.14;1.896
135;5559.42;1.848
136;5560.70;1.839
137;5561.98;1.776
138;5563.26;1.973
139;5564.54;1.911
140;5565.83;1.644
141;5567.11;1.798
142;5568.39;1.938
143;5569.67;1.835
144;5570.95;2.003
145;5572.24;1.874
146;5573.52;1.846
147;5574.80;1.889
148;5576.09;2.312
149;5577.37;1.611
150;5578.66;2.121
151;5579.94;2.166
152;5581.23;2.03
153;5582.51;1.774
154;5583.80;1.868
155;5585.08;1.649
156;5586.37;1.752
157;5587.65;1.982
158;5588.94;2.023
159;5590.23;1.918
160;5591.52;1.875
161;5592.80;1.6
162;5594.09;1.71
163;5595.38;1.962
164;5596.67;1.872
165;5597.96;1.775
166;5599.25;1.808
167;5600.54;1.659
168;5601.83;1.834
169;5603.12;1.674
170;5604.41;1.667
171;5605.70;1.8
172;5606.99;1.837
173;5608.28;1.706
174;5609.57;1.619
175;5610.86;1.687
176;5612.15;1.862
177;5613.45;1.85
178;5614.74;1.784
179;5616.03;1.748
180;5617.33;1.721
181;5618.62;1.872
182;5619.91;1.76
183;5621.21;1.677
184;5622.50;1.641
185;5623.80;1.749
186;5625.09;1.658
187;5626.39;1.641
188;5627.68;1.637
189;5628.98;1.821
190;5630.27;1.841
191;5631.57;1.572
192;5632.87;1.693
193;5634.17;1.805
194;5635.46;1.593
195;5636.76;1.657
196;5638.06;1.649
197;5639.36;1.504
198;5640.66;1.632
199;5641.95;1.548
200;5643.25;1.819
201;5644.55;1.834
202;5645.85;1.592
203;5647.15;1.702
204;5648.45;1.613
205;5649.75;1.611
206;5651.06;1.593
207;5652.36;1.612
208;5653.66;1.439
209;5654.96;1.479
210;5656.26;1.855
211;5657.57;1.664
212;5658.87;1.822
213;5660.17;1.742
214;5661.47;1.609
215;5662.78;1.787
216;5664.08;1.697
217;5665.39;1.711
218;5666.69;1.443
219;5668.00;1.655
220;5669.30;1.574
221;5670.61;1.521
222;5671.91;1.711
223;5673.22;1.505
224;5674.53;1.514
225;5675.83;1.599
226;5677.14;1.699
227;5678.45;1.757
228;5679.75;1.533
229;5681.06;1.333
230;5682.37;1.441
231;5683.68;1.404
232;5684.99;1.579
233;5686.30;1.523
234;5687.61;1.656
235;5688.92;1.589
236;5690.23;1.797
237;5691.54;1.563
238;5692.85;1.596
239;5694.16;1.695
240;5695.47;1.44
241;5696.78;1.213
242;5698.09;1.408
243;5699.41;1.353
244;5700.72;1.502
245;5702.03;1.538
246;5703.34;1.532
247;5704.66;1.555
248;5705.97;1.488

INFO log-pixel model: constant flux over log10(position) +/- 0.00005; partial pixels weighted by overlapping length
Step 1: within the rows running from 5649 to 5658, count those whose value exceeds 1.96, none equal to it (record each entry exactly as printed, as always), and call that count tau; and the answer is 0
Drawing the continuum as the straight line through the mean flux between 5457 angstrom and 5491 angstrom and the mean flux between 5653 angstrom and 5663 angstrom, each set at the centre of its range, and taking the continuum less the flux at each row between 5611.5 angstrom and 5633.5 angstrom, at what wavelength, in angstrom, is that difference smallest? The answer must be 5618.62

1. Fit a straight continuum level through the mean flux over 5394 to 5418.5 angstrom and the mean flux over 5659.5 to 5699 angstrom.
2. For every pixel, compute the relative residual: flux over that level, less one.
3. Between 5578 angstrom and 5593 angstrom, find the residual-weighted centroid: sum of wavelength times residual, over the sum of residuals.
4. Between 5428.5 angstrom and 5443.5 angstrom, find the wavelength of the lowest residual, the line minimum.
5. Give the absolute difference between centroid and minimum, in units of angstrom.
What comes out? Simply 143.5 angstrom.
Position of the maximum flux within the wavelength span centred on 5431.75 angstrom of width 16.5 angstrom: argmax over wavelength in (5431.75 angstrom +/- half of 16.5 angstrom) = 5426.62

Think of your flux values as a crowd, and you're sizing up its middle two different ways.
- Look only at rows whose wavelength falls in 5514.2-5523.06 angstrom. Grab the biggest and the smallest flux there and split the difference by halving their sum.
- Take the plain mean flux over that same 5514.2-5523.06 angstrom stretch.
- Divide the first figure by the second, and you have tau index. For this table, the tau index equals 0.98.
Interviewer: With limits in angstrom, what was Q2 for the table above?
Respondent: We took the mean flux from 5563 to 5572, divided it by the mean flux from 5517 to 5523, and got 0.98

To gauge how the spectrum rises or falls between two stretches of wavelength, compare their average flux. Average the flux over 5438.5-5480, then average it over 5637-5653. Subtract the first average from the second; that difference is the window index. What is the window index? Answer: -0.28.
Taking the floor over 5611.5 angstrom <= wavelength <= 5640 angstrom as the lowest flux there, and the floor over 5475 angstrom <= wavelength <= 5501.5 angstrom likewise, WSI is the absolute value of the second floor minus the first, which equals 0.248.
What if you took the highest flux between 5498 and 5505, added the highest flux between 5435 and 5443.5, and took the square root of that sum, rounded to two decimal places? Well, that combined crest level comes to 2.07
